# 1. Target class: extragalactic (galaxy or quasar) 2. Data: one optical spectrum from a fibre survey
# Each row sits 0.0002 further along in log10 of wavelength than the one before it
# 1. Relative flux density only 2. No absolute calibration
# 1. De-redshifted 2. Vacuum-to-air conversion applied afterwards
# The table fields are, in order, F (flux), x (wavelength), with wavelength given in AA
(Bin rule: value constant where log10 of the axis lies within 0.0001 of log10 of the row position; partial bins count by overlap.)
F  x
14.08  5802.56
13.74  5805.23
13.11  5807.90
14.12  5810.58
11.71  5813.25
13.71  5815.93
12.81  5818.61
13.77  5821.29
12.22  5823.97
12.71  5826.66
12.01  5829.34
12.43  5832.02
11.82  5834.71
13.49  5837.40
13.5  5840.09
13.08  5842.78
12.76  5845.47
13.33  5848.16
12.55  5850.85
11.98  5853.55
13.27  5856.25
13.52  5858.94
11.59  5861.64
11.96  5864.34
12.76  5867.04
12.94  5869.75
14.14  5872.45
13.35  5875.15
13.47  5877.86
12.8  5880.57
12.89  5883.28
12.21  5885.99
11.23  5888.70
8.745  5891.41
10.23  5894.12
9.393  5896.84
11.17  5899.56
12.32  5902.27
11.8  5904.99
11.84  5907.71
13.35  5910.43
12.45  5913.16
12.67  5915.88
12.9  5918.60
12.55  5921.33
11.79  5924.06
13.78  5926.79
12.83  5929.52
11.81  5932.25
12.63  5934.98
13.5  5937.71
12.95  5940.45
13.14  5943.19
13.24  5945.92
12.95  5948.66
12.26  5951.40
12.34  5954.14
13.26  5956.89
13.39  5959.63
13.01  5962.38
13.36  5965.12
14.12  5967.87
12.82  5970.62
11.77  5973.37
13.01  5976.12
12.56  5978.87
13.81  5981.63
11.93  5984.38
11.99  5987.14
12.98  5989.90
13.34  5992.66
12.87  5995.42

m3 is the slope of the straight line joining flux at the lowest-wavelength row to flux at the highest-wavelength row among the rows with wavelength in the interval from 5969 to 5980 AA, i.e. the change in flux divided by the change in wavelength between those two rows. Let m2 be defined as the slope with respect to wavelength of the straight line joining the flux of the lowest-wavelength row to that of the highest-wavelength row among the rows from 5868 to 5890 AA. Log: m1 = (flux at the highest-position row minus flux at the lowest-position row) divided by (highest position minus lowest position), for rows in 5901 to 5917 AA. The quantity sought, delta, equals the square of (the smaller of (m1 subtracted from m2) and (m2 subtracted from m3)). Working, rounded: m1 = 0.03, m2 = -0.09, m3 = -0.03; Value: 0.013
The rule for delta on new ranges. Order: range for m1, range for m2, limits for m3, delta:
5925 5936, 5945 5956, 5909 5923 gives 0.001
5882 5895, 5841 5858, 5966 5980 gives 0.024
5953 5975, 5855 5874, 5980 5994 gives 0.009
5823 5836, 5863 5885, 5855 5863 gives 0.130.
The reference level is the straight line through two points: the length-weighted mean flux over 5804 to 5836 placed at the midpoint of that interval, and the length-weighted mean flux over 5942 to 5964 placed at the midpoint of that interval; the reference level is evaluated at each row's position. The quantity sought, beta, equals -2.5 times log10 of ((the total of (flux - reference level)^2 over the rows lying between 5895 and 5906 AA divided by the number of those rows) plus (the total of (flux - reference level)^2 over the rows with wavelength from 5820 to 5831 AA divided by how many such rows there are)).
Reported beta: -1.7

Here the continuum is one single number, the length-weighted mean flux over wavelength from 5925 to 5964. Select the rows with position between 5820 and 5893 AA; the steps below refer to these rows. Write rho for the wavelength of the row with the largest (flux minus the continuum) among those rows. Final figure 5872.45 AA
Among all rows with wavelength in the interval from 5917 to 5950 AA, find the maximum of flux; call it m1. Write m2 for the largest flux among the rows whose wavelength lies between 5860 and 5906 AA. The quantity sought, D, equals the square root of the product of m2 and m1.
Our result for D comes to 13.96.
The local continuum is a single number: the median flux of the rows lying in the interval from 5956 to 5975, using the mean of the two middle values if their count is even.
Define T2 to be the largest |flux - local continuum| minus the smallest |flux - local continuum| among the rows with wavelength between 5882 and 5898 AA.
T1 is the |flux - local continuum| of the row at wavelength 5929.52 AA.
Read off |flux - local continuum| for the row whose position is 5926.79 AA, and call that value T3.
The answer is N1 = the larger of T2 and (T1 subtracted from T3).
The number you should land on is 4.1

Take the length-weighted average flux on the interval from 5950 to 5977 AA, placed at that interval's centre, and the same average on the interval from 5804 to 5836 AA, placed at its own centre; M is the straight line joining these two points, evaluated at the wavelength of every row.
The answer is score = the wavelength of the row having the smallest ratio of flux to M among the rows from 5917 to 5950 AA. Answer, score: 5924.06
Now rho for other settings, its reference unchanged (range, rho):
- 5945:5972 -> 5967.87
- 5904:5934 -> 5926.79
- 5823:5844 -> 5840.09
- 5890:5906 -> 5902.27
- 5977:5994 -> 5981.63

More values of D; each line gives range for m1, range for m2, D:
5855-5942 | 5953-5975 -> 14.13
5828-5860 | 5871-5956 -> 13.83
